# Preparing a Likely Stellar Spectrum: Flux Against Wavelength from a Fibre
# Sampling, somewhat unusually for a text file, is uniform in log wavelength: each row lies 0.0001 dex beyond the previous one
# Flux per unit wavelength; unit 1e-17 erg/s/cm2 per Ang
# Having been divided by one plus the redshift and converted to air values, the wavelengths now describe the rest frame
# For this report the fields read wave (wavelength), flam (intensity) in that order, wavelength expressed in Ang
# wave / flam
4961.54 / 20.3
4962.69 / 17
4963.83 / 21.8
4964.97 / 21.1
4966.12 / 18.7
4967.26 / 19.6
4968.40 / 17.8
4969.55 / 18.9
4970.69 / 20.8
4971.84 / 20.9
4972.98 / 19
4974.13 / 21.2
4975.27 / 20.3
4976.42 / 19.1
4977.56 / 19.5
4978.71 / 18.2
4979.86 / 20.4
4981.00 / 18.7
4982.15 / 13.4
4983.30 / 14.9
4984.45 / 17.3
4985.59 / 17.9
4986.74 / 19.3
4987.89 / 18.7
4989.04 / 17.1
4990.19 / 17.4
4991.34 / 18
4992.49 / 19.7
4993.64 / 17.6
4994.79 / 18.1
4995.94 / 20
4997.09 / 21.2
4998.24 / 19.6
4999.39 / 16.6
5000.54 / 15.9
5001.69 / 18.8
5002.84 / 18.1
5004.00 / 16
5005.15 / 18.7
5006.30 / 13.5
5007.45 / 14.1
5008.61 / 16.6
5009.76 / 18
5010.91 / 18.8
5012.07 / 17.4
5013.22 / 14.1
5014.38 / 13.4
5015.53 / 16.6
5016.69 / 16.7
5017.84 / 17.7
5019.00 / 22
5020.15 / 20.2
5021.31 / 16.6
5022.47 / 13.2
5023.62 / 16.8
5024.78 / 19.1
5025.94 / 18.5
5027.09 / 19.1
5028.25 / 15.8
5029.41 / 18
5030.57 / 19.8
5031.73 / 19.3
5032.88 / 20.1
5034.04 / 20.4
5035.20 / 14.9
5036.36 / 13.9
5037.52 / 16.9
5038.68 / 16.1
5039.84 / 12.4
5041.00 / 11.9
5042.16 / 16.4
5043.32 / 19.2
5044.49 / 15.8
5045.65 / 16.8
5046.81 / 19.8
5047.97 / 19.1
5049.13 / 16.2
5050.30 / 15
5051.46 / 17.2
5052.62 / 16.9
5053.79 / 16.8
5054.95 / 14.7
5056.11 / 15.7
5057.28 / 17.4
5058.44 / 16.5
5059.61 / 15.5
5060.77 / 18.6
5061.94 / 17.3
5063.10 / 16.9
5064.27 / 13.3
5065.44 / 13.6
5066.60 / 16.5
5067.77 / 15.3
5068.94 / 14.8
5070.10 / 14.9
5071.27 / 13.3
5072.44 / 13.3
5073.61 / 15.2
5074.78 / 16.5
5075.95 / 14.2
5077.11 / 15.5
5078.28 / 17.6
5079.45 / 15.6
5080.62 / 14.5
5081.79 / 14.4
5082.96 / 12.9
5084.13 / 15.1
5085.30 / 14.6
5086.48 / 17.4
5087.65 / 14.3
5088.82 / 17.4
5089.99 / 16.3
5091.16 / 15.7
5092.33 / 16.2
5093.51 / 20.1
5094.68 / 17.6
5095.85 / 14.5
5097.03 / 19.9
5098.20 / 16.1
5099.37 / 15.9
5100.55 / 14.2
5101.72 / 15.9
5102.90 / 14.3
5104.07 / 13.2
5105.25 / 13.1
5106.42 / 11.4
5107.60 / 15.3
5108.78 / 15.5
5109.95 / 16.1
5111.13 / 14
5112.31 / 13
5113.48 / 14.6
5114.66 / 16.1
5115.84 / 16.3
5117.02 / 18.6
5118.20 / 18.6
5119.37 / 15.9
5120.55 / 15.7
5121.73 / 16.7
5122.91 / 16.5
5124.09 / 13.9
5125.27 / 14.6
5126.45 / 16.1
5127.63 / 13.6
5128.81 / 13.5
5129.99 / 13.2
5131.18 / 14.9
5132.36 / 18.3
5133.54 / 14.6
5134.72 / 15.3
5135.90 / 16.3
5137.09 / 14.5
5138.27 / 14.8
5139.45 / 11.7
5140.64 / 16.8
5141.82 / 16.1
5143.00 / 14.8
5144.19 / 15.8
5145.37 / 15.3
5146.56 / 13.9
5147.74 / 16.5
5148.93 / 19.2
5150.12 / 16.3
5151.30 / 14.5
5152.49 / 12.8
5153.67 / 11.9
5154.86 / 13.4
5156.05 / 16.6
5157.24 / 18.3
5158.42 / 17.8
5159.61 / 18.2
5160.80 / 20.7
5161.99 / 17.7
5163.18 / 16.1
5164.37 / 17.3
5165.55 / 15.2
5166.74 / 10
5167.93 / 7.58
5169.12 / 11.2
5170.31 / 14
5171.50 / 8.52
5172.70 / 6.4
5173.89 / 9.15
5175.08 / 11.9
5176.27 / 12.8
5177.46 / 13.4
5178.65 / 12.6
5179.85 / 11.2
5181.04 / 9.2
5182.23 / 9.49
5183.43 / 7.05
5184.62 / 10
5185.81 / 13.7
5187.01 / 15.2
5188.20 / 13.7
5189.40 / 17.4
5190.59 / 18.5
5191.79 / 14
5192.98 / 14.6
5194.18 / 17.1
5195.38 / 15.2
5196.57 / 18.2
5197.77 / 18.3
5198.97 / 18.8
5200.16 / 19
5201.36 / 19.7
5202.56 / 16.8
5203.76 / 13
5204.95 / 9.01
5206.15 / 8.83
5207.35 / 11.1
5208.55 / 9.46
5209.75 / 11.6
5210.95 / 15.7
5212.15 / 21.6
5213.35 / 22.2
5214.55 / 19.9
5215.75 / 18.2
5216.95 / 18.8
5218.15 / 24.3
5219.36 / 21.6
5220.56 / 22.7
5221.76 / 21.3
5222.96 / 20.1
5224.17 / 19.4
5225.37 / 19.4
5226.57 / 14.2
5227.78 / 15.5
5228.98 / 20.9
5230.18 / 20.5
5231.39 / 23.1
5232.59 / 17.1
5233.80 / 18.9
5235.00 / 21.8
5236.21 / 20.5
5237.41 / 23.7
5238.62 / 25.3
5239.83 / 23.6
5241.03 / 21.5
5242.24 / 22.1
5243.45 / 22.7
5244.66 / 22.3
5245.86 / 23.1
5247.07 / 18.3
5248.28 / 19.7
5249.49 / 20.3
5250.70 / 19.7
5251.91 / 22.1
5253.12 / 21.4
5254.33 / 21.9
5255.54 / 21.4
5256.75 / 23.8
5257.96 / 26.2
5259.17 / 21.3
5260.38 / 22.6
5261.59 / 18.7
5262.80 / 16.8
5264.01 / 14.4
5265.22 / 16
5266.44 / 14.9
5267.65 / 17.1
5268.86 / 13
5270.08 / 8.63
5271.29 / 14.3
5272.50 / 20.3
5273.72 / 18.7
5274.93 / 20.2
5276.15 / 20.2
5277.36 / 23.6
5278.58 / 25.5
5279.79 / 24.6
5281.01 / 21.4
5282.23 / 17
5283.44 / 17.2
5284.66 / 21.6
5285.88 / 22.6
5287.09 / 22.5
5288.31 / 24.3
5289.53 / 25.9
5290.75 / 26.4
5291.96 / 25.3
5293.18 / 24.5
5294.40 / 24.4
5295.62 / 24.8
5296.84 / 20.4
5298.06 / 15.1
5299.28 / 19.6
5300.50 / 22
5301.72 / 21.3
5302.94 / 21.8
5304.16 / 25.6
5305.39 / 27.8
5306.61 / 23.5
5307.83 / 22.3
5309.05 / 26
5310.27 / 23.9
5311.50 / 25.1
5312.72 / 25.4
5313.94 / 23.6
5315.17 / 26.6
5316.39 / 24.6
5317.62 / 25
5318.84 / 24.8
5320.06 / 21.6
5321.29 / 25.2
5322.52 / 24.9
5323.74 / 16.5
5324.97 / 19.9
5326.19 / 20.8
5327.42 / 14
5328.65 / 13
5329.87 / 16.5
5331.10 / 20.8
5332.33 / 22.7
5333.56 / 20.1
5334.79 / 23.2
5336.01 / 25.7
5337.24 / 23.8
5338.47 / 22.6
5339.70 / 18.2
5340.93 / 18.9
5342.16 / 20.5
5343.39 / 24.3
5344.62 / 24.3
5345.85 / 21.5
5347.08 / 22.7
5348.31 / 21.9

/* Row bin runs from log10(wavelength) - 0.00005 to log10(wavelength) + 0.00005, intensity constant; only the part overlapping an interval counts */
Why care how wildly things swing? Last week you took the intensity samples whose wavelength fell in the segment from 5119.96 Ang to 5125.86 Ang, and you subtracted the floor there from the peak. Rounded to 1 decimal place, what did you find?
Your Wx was 2.8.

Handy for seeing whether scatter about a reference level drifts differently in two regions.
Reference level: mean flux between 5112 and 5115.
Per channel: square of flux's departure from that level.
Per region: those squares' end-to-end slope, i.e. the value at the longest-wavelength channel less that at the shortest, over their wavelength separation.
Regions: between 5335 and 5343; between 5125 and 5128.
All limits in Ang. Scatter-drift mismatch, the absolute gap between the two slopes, 15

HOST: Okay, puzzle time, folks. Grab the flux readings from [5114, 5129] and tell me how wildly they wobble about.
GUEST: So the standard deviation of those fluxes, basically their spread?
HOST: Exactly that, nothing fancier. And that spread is 1.6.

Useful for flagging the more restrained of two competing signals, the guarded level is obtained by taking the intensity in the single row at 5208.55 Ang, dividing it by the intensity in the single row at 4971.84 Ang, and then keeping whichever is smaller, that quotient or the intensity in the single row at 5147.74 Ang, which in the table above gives 0.5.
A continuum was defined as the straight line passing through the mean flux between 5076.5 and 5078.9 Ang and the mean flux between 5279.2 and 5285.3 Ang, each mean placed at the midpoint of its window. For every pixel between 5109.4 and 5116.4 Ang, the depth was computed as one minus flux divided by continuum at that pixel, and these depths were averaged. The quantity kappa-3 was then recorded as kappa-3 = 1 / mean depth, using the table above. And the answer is 8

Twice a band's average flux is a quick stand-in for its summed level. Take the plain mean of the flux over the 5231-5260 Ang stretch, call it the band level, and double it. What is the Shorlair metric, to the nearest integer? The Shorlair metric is 43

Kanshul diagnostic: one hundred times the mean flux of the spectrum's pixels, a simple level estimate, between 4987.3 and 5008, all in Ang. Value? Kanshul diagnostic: 1773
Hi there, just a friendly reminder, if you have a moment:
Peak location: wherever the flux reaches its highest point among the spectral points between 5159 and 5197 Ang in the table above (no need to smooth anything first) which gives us 5160.80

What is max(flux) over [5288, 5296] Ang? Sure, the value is 26.4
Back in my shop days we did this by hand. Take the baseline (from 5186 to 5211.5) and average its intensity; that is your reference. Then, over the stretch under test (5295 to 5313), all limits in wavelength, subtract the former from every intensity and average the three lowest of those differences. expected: 3.4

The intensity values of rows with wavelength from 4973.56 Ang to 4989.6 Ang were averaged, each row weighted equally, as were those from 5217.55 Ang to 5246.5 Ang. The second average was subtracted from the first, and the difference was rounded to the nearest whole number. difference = -3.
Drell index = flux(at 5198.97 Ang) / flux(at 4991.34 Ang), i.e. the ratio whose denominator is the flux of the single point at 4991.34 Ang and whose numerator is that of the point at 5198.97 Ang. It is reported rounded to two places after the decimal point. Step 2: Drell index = 1.04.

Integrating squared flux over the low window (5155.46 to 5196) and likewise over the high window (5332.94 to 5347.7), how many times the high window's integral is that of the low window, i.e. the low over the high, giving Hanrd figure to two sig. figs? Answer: 1.1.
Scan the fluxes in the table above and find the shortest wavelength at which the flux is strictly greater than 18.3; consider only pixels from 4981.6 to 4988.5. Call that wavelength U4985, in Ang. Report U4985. 4986.74 Ang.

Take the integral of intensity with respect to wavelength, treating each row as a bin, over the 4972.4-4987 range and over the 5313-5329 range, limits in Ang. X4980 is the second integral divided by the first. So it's 1.3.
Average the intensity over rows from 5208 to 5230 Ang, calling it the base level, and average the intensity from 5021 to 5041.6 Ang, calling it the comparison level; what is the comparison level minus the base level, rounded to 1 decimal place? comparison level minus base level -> -1.9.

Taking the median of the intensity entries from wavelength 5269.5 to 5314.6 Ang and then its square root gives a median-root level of 4.8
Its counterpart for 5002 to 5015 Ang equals 4.1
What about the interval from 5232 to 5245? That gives 4.7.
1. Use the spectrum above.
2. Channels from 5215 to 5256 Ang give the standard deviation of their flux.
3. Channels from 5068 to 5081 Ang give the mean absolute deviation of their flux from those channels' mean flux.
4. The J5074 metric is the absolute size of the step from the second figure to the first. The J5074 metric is 1.4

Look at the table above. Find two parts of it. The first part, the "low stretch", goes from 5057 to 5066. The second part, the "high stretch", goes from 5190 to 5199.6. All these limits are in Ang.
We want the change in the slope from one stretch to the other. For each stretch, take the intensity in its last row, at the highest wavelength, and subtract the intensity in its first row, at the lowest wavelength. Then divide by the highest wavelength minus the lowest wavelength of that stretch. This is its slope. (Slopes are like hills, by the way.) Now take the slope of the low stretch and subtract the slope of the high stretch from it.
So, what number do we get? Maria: -0.5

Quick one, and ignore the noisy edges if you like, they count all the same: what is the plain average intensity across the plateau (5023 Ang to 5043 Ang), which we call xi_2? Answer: 17.0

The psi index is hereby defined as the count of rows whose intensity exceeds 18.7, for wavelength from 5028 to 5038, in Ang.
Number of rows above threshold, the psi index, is 4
